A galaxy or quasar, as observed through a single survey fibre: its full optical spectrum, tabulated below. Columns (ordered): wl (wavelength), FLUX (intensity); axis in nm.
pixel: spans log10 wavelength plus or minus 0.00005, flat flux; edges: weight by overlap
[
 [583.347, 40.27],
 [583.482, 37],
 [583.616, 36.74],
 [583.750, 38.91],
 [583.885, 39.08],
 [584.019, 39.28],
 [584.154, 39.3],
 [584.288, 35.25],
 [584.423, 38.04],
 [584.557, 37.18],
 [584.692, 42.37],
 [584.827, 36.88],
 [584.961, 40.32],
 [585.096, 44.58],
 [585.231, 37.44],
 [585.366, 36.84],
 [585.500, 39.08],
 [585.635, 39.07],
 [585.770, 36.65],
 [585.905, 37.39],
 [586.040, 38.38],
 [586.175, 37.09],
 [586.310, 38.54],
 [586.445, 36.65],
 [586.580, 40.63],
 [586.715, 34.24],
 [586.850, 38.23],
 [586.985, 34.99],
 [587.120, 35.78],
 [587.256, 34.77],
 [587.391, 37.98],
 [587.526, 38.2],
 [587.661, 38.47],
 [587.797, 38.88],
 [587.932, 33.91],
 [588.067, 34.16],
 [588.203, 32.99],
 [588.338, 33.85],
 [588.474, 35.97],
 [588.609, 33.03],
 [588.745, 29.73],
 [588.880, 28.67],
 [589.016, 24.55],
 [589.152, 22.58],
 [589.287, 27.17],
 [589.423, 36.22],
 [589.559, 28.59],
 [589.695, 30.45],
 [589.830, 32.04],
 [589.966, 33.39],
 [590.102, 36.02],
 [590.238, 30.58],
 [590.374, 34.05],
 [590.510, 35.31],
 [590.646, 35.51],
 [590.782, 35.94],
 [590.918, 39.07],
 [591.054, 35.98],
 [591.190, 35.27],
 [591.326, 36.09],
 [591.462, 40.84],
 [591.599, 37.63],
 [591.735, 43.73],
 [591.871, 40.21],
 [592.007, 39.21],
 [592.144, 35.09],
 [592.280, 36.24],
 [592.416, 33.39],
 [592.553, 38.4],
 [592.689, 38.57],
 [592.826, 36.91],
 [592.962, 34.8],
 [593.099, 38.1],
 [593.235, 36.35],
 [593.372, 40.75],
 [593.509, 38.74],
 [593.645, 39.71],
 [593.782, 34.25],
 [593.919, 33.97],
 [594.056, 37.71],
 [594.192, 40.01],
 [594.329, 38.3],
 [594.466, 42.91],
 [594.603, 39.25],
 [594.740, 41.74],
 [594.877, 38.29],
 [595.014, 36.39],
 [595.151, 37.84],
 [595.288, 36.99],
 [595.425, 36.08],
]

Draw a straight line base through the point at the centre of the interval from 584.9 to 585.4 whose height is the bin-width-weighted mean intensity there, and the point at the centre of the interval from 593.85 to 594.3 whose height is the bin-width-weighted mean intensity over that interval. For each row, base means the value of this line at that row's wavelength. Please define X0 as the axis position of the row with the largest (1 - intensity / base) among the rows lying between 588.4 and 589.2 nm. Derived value 589.152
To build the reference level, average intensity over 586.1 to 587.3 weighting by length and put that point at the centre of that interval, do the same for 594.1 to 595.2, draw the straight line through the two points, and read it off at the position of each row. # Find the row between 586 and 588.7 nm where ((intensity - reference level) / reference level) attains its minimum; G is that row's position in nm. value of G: 588.609 nm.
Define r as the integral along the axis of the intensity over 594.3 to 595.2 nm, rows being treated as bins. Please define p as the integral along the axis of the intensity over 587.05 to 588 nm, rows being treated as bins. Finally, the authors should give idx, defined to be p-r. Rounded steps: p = 35.0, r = 35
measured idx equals -0.4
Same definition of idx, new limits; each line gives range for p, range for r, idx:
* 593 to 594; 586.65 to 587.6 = 2.8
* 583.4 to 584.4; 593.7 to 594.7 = -0.2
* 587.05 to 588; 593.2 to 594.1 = 1.4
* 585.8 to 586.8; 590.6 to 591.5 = 4.3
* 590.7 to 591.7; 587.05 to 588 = 2.4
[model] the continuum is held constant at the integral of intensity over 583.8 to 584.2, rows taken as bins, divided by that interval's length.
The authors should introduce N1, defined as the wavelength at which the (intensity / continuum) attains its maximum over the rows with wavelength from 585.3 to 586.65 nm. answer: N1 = 586.580 nm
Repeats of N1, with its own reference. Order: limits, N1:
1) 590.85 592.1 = 591.735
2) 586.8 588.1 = 587.797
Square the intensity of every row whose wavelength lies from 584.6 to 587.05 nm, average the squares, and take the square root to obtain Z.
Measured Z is 38.4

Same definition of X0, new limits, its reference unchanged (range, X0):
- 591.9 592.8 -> 592.416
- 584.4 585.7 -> 584.827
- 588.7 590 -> 589.152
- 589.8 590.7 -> 590.238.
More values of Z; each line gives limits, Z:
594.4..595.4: 39.1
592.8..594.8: 38.3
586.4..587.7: 37.0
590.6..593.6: 37.7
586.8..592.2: 34.9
